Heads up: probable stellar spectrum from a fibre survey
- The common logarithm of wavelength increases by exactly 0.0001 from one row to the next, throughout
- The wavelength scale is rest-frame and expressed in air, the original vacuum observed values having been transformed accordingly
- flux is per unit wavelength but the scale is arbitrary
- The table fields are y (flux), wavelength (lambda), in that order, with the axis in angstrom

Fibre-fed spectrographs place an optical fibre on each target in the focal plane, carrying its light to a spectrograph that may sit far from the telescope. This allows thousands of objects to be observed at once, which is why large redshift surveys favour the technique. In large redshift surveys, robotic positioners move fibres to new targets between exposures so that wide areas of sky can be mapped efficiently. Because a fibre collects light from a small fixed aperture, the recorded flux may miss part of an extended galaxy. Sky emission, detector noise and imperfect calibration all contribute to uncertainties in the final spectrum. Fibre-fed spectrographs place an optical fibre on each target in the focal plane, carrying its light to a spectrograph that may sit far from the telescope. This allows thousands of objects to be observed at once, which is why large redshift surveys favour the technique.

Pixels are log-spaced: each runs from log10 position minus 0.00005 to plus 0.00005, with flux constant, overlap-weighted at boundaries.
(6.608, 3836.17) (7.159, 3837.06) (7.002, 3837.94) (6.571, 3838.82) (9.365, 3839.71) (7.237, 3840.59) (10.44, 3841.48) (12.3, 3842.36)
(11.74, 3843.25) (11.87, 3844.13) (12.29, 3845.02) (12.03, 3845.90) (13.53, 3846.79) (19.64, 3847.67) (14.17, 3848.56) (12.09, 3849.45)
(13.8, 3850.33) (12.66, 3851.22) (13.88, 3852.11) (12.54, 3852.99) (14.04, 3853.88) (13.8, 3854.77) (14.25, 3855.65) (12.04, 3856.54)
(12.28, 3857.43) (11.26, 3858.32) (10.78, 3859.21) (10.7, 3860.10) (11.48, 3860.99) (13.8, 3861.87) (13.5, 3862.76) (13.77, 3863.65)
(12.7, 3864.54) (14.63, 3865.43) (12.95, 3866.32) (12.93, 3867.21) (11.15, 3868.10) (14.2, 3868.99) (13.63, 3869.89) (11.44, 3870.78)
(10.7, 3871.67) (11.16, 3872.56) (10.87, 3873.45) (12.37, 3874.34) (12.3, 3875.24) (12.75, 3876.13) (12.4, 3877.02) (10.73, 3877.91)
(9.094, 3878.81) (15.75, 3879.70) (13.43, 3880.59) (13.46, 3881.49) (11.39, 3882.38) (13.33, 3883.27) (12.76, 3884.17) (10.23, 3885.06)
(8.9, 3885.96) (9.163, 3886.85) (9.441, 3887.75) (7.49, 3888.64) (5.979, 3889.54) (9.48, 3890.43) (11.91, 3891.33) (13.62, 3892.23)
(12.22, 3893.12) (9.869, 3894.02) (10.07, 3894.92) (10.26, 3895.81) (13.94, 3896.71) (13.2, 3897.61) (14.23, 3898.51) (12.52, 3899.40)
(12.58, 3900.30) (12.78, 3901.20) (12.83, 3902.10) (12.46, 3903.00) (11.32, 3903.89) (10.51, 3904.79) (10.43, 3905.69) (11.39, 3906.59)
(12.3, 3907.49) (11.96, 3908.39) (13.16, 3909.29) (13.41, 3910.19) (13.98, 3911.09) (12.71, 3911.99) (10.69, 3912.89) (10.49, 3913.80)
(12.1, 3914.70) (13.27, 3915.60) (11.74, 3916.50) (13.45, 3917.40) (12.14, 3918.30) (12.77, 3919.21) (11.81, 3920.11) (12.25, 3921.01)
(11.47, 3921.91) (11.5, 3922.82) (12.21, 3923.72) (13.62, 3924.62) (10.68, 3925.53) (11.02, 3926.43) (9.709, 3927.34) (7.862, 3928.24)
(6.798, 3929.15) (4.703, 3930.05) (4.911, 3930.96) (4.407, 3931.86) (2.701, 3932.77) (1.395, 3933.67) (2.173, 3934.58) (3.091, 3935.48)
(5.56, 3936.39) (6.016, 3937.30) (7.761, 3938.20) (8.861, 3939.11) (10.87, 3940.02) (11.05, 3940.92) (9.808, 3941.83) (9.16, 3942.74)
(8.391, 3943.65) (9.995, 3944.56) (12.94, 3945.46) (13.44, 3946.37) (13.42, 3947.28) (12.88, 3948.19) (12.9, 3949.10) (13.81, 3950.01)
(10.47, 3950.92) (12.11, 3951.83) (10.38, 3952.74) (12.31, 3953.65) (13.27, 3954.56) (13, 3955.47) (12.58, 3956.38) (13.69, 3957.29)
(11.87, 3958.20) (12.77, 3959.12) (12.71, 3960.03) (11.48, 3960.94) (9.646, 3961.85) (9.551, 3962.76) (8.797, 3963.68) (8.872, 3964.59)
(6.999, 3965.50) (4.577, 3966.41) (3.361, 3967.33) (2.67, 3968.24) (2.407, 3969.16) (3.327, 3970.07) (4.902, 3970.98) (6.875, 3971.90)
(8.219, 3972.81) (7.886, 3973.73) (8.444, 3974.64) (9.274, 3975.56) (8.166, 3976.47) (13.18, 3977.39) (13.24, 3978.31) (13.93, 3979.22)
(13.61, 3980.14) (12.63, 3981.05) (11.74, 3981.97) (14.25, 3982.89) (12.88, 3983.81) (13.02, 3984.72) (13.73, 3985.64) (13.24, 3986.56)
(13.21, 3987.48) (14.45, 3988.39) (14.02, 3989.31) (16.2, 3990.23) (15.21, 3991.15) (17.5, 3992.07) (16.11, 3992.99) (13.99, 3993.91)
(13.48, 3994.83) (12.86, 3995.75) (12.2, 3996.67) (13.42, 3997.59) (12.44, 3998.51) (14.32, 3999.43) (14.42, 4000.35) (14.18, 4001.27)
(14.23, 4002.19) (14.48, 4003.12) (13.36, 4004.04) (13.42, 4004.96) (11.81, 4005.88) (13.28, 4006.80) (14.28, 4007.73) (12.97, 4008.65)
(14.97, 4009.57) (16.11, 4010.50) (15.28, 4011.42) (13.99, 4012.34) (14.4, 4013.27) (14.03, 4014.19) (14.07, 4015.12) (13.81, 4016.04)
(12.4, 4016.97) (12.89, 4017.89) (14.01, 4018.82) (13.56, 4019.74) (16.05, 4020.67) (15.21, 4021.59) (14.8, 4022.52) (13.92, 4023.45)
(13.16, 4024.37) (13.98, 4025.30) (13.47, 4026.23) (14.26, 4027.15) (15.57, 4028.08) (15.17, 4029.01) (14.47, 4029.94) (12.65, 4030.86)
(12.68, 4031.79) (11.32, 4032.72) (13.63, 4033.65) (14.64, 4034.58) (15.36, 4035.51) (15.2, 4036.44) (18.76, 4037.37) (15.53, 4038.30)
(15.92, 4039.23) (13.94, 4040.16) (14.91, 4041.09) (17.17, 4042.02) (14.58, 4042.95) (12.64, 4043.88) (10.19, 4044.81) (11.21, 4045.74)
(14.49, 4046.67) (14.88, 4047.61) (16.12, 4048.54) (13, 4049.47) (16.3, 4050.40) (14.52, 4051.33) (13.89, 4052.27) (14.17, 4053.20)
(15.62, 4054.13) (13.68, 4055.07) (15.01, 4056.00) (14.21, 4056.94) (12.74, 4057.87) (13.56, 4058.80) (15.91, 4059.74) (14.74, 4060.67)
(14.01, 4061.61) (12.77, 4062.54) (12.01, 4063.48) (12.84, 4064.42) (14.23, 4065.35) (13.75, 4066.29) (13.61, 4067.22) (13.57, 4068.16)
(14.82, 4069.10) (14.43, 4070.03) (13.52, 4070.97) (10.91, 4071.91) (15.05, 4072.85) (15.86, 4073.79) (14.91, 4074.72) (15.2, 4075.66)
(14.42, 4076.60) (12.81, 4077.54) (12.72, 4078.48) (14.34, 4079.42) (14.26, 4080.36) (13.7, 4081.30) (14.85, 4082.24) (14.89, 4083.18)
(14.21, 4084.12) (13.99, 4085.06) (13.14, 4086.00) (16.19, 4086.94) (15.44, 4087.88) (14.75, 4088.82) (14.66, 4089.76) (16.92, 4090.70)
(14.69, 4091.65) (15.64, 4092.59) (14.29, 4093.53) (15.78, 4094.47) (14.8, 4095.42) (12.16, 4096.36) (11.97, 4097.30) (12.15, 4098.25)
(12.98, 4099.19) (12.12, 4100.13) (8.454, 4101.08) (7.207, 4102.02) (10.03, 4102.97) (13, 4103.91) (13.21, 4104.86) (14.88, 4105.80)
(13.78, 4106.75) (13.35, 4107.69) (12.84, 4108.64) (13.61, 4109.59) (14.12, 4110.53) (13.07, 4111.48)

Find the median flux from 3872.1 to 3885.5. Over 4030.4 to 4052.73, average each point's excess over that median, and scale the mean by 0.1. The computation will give 0.19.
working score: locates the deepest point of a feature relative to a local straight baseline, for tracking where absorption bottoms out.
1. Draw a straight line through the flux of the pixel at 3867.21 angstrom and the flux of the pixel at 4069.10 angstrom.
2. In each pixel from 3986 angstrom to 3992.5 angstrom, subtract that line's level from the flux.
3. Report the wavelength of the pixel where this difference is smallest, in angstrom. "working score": 3987.48 angstrom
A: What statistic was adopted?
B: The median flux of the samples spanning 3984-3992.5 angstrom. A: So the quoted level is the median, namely 14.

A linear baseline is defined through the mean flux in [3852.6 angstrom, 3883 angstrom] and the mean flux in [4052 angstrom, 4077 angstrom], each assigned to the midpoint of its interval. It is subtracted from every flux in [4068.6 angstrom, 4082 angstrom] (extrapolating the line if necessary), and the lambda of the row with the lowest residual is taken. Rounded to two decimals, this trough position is 4071.91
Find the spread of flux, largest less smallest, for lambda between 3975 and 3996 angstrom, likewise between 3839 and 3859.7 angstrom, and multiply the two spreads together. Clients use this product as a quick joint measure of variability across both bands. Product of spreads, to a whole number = 116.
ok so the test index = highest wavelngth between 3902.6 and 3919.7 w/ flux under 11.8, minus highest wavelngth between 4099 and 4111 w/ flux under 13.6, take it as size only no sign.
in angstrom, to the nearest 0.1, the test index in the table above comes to 192.1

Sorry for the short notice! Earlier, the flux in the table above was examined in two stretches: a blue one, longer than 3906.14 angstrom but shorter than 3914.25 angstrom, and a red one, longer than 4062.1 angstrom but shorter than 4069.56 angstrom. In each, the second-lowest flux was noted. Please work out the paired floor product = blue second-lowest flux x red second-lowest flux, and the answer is 137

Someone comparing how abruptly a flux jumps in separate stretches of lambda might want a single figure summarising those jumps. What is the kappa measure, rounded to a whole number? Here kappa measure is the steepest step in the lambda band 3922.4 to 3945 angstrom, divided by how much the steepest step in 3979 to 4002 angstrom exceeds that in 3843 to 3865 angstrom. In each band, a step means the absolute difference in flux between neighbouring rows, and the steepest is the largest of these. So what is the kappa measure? -1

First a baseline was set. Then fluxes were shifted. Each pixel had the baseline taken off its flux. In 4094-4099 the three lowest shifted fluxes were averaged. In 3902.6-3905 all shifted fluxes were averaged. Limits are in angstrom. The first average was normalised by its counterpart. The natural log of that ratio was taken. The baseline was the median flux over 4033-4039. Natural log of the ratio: -0.2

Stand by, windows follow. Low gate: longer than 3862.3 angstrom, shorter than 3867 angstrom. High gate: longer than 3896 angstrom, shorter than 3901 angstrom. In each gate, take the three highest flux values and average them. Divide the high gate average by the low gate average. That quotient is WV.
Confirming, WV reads 0.99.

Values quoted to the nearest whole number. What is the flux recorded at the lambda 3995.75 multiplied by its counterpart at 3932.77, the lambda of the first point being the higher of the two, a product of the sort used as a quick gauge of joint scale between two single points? 35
